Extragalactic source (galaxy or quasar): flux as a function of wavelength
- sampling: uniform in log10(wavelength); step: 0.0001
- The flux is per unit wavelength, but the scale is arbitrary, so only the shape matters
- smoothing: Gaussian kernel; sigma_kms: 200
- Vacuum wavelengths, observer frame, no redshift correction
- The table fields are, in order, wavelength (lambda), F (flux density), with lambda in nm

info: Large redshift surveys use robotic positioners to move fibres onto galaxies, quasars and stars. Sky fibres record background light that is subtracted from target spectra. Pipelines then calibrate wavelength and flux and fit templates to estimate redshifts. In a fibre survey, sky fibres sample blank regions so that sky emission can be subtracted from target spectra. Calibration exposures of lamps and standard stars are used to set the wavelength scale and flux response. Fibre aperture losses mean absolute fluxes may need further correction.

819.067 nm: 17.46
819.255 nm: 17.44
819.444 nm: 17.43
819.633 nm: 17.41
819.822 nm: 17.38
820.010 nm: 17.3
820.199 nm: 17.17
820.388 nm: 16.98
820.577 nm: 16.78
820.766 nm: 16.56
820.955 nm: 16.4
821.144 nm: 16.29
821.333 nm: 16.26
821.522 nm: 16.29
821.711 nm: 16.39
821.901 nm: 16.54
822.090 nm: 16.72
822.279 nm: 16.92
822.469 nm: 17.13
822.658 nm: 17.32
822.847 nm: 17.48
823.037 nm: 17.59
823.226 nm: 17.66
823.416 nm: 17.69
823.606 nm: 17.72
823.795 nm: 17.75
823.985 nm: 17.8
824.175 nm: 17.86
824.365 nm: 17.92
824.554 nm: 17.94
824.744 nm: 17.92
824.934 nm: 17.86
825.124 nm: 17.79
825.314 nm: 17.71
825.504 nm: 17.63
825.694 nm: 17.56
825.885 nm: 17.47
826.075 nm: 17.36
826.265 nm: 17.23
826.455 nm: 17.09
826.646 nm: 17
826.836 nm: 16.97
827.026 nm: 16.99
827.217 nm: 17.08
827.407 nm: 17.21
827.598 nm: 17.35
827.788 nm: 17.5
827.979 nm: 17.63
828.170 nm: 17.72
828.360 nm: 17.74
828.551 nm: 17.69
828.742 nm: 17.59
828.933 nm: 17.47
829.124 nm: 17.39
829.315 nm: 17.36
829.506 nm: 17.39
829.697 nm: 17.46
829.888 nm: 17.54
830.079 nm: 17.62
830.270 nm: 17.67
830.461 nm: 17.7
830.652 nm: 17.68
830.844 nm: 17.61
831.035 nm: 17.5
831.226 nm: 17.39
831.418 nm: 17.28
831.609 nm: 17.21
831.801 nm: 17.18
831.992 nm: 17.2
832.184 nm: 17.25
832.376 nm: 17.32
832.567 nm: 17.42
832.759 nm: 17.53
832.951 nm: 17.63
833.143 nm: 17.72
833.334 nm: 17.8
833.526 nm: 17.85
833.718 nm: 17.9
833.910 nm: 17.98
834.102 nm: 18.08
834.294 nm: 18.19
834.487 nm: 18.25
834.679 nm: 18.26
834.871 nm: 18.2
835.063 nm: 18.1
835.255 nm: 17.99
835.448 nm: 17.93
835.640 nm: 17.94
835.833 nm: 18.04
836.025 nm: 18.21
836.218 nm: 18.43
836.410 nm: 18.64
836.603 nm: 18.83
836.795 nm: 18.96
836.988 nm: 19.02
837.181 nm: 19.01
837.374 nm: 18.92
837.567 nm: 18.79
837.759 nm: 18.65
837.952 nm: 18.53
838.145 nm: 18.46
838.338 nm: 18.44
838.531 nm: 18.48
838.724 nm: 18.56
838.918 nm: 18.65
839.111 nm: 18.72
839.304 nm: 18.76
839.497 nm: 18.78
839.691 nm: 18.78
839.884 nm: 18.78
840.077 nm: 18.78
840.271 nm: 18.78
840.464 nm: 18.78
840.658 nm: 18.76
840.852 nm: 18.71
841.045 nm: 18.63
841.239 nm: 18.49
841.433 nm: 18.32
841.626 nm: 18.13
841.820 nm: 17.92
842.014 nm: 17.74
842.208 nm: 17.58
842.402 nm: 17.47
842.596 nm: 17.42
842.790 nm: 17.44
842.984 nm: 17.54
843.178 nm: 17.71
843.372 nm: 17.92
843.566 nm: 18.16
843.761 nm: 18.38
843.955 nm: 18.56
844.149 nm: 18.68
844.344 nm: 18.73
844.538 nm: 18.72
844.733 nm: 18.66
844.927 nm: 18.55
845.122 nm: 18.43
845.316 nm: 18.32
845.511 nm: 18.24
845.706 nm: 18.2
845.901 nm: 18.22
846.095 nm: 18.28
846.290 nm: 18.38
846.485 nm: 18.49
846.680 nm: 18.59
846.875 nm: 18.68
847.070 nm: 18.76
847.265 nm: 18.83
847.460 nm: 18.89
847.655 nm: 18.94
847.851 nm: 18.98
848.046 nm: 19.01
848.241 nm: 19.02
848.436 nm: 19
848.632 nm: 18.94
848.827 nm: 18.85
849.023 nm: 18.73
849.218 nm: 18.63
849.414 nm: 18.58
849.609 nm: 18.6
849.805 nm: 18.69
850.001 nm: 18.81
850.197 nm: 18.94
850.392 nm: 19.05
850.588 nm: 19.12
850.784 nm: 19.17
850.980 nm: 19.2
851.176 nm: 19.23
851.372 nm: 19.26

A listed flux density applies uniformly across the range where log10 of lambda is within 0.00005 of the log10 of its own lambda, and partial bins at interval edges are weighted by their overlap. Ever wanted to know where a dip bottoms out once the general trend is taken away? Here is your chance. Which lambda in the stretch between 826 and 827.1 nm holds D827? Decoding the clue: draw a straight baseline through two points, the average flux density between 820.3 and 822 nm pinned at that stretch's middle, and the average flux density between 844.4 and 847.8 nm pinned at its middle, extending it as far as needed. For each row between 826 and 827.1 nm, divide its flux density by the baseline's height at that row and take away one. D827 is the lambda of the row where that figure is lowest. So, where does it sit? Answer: 826.836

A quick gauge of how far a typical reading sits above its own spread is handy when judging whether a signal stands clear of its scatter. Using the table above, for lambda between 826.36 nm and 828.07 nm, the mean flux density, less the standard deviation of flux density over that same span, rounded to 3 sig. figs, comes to 17.0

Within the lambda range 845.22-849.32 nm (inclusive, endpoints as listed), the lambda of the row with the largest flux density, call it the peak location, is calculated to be 848.241 nm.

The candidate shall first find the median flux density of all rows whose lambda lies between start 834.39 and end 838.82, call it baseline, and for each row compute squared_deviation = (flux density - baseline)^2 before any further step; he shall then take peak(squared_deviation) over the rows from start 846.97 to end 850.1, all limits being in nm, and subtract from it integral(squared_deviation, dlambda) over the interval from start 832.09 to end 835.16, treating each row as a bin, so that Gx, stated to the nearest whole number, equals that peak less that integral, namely -1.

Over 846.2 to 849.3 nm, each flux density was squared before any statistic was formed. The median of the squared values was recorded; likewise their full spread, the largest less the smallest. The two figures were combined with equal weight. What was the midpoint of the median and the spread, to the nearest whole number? 189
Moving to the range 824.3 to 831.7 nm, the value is 170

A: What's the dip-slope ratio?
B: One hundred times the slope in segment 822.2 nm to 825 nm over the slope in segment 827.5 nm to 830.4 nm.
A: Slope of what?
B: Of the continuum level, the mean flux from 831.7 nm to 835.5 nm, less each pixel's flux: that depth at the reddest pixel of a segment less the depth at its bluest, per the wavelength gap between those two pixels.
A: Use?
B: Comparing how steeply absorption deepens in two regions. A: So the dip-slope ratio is 296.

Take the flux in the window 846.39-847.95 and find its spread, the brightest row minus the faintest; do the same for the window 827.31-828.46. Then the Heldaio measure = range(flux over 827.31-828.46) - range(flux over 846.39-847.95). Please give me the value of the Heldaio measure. 0.0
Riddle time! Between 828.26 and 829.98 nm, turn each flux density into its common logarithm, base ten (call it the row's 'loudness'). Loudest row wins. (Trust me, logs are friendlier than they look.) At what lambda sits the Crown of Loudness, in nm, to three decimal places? 828.360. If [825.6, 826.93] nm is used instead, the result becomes 825.694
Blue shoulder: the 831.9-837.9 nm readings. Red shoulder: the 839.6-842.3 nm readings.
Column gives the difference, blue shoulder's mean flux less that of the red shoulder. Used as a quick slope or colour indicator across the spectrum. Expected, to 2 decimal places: -0.31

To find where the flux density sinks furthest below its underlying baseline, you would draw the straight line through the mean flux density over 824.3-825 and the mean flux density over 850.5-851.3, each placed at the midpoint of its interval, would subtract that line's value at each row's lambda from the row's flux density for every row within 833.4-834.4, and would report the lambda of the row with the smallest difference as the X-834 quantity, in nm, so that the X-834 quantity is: 833.526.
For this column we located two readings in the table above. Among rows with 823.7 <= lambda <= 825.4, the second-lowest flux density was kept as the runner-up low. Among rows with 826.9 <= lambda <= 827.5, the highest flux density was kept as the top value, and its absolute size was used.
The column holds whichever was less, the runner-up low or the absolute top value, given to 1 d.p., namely 17.2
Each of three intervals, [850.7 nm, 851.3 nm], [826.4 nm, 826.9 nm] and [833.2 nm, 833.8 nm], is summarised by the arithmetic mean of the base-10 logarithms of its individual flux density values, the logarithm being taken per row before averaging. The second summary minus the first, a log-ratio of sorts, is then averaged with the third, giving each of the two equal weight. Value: 0.600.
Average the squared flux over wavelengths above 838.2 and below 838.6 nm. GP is 341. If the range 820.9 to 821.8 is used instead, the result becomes 267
